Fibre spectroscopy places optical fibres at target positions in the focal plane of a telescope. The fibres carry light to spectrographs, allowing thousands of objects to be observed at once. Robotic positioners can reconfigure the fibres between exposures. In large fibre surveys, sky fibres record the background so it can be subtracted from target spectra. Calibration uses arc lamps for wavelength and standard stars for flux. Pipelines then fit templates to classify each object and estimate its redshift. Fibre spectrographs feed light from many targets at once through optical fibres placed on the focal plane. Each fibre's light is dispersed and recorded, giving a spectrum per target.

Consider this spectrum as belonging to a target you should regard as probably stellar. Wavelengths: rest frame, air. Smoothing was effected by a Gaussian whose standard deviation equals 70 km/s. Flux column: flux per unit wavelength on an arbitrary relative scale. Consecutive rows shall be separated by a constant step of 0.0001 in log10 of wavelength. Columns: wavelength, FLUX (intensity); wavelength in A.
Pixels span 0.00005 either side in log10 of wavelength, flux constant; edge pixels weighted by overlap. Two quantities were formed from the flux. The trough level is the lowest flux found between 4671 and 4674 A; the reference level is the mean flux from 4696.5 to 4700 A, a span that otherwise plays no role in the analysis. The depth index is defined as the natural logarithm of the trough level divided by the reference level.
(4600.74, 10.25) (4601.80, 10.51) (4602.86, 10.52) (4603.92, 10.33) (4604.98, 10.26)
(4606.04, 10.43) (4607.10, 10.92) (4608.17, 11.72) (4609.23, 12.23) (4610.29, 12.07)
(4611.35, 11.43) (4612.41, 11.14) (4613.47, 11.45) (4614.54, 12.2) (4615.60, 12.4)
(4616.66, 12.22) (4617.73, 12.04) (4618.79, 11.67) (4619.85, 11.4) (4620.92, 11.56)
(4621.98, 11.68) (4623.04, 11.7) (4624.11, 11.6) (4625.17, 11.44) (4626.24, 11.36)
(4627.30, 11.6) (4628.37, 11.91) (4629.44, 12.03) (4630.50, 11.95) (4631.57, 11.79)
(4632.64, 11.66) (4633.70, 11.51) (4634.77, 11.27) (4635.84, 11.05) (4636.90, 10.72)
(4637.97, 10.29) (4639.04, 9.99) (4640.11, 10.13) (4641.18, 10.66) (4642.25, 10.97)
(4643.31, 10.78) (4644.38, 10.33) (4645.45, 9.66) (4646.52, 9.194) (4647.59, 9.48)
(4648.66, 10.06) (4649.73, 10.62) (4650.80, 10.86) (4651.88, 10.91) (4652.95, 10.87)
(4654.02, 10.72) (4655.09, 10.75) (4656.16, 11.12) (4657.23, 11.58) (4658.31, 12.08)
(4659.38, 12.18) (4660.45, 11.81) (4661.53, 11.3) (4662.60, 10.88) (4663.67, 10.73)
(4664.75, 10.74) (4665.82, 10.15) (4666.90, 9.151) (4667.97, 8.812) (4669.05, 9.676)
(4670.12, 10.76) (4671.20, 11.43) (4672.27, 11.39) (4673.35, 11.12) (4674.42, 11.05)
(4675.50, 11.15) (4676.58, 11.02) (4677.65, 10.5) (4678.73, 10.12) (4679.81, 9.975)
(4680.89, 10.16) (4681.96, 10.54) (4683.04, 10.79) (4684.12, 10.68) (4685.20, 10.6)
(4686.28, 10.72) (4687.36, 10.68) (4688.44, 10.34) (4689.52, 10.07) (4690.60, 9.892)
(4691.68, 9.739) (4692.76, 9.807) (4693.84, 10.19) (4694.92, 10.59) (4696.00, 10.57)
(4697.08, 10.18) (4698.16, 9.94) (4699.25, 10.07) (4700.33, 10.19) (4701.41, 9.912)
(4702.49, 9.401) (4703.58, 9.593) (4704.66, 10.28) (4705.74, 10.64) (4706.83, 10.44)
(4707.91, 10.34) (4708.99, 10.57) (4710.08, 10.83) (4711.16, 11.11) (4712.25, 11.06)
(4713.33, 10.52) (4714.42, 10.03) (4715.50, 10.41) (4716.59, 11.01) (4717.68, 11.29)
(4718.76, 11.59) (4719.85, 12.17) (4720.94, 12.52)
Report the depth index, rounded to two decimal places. 0.10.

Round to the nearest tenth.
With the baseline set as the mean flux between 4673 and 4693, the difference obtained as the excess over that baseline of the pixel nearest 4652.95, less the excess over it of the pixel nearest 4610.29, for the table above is -1.2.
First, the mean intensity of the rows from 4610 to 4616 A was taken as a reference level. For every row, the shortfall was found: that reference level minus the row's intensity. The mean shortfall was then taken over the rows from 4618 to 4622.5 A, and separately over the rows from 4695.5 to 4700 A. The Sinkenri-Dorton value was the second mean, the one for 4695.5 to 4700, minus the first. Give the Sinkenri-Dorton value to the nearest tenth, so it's 1.4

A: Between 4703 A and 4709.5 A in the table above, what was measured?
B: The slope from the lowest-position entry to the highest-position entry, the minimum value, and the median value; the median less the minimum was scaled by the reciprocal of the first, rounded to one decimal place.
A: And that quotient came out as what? 4.4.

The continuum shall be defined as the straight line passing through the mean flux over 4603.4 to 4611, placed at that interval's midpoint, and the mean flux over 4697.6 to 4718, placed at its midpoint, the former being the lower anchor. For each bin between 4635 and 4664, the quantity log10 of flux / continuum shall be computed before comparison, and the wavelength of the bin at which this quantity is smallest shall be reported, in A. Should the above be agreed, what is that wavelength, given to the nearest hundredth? 4646.52 A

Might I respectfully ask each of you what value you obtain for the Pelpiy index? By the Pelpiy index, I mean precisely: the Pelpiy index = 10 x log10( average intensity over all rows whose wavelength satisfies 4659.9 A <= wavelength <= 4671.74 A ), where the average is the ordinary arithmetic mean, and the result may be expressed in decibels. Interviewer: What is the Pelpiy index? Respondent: 10.2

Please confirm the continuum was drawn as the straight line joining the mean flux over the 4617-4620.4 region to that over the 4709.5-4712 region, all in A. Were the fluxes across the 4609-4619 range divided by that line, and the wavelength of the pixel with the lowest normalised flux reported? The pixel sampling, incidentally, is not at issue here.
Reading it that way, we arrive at 4612.41 A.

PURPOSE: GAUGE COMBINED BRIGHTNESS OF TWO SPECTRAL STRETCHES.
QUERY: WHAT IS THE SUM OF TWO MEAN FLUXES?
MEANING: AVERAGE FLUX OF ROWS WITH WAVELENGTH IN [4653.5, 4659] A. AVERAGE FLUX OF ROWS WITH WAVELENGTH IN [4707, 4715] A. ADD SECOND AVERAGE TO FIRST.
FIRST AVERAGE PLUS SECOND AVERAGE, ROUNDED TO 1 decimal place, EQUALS 21.9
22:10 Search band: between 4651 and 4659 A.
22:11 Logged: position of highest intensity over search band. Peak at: 4658.31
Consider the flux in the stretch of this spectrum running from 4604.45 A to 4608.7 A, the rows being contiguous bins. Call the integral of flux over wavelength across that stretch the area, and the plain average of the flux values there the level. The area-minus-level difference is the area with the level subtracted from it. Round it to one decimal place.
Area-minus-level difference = 35.1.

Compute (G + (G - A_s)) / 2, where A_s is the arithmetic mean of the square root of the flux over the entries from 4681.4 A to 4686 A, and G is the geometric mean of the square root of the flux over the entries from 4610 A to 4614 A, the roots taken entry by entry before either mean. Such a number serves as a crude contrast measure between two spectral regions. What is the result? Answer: 1.76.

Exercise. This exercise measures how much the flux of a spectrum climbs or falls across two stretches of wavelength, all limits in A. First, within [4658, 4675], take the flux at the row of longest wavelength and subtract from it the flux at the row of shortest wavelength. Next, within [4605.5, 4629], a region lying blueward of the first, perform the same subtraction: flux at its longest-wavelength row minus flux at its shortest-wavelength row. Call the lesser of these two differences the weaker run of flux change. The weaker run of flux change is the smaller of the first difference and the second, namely -1.0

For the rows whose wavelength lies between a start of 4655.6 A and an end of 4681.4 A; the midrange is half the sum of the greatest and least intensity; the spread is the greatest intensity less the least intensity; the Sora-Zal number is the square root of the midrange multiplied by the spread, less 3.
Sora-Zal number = 2.9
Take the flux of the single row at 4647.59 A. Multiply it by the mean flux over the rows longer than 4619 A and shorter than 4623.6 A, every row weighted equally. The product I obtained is 110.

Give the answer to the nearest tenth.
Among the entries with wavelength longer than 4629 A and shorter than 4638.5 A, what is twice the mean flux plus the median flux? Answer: 34.2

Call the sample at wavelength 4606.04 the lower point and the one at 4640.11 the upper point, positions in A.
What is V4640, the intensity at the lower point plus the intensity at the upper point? 20.6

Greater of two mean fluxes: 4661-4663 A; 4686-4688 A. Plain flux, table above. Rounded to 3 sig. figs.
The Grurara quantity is 11.1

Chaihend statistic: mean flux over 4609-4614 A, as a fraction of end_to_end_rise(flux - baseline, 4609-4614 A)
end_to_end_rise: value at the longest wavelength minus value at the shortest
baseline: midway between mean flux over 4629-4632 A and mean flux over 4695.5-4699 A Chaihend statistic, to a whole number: -15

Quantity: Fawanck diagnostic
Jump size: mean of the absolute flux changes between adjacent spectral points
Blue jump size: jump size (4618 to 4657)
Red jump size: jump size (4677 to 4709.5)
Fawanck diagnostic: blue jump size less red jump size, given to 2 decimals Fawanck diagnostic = 0.01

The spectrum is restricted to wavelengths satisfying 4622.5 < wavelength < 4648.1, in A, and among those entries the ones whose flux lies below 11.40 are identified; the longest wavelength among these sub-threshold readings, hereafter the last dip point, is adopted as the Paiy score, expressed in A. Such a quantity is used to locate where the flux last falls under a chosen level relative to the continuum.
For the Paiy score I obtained 4647.59 A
